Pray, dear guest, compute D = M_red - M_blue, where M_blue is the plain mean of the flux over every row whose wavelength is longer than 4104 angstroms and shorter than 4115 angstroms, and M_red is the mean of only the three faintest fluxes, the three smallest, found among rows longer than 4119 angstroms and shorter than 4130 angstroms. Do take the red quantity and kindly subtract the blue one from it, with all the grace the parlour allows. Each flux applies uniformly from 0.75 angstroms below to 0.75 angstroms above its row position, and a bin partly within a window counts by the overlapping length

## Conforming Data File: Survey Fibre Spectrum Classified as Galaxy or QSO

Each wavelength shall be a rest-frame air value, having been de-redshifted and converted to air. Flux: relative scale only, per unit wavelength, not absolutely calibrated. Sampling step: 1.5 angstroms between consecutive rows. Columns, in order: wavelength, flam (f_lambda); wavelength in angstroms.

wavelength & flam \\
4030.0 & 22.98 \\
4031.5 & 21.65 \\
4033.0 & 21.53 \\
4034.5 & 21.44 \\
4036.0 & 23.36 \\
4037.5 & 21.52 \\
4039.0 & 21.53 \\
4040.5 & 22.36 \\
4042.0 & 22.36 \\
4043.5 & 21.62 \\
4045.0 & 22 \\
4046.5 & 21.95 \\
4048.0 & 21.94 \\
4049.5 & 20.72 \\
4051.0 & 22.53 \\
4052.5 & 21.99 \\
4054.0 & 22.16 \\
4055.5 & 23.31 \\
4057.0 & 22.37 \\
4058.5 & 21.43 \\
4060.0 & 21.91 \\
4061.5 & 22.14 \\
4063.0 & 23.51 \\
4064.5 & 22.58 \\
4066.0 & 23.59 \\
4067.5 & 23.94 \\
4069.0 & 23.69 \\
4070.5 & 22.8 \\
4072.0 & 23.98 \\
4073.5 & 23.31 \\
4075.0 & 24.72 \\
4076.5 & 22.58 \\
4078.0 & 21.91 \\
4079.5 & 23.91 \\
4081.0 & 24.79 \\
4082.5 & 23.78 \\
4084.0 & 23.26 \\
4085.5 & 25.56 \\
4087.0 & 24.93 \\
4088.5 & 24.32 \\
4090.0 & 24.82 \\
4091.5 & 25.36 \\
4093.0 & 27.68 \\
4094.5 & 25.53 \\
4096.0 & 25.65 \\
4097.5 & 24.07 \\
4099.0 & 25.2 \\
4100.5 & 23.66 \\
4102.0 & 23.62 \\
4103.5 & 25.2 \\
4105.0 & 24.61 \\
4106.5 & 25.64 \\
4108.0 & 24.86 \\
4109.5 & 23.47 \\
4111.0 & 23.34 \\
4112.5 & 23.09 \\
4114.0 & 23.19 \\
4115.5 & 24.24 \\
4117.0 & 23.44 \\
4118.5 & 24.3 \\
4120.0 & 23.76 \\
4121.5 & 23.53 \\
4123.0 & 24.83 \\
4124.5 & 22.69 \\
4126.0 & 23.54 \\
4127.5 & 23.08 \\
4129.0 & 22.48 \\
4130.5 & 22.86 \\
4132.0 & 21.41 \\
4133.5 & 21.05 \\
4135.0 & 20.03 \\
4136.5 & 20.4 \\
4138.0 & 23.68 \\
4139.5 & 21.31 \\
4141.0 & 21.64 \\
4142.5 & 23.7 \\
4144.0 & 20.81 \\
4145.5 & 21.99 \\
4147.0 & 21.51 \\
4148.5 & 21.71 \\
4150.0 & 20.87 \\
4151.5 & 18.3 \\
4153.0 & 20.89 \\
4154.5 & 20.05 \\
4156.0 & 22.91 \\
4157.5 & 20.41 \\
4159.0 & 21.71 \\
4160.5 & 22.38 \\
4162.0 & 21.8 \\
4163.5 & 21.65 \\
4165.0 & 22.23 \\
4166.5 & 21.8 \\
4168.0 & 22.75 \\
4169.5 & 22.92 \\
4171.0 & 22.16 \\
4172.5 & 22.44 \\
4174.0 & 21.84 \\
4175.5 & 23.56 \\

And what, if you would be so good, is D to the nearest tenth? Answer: -1.3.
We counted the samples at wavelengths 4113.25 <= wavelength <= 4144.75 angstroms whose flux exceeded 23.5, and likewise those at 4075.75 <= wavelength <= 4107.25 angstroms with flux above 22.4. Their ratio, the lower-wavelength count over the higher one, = 2.5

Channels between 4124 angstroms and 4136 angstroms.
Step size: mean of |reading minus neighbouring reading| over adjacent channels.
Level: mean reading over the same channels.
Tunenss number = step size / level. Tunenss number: 0.033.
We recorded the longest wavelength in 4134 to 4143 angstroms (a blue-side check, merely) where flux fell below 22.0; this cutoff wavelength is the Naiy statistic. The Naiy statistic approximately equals 4141.0 angstroms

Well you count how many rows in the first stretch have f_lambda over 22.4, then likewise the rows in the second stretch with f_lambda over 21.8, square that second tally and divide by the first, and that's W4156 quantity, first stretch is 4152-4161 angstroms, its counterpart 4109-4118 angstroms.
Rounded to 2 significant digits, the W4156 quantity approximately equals 36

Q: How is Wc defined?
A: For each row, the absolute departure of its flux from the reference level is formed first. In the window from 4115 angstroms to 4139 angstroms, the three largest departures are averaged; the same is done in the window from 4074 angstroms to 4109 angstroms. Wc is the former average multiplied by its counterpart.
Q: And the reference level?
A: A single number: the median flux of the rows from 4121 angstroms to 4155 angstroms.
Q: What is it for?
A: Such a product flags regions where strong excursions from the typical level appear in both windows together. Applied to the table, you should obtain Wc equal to 13.2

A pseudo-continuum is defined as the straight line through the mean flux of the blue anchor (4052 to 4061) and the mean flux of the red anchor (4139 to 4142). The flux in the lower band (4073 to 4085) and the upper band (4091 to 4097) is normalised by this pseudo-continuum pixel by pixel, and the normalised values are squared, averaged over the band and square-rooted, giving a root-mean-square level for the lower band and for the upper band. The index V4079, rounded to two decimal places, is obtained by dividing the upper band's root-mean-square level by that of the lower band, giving 1.11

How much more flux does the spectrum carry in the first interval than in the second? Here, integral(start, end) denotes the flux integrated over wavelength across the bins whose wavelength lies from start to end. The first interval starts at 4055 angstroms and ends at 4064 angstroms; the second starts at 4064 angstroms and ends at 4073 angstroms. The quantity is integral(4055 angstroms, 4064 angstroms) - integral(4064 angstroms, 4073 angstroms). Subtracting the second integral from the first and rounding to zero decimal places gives -9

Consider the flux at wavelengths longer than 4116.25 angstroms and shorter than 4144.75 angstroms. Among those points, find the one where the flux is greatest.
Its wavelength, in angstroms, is 4123.0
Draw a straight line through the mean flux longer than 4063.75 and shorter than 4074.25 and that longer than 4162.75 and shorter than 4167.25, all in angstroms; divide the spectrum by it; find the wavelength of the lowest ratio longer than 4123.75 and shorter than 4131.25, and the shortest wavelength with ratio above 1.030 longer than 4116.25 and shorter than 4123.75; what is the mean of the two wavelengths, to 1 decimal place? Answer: 4123.0 angstroms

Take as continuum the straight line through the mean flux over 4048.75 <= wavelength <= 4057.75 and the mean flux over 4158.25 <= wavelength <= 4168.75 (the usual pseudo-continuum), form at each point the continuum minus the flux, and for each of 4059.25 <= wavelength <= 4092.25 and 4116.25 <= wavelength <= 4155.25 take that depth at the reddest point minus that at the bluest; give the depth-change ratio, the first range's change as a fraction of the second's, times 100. -104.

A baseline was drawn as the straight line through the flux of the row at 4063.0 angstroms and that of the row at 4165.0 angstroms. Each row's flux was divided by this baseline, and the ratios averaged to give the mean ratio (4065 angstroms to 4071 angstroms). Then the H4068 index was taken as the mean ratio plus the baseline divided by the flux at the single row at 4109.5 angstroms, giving 1.98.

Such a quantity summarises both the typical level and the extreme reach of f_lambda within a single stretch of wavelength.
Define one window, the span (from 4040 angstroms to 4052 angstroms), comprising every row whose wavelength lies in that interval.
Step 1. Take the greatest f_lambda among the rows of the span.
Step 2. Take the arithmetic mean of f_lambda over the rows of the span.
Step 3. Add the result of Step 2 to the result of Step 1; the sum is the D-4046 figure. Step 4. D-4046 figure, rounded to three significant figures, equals 44.5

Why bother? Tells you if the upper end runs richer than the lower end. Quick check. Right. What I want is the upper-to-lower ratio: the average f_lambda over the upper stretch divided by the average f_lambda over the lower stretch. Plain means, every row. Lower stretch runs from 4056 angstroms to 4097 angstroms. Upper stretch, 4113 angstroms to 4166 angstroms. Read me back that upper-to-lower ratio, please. 0.928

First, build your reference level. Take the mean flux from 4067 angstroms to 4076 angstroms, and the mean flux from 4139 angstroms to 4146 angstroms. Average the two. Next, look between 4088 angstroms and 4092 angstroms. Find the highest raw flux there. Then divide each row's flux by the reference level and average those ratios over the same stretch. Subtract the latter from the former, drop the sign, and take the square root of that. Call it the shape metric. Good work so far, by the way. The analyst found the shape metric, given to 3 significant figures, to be 4.93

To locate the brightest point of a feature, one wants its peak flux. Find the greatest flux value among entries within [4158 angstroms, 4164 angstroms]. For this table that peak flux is 22.38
